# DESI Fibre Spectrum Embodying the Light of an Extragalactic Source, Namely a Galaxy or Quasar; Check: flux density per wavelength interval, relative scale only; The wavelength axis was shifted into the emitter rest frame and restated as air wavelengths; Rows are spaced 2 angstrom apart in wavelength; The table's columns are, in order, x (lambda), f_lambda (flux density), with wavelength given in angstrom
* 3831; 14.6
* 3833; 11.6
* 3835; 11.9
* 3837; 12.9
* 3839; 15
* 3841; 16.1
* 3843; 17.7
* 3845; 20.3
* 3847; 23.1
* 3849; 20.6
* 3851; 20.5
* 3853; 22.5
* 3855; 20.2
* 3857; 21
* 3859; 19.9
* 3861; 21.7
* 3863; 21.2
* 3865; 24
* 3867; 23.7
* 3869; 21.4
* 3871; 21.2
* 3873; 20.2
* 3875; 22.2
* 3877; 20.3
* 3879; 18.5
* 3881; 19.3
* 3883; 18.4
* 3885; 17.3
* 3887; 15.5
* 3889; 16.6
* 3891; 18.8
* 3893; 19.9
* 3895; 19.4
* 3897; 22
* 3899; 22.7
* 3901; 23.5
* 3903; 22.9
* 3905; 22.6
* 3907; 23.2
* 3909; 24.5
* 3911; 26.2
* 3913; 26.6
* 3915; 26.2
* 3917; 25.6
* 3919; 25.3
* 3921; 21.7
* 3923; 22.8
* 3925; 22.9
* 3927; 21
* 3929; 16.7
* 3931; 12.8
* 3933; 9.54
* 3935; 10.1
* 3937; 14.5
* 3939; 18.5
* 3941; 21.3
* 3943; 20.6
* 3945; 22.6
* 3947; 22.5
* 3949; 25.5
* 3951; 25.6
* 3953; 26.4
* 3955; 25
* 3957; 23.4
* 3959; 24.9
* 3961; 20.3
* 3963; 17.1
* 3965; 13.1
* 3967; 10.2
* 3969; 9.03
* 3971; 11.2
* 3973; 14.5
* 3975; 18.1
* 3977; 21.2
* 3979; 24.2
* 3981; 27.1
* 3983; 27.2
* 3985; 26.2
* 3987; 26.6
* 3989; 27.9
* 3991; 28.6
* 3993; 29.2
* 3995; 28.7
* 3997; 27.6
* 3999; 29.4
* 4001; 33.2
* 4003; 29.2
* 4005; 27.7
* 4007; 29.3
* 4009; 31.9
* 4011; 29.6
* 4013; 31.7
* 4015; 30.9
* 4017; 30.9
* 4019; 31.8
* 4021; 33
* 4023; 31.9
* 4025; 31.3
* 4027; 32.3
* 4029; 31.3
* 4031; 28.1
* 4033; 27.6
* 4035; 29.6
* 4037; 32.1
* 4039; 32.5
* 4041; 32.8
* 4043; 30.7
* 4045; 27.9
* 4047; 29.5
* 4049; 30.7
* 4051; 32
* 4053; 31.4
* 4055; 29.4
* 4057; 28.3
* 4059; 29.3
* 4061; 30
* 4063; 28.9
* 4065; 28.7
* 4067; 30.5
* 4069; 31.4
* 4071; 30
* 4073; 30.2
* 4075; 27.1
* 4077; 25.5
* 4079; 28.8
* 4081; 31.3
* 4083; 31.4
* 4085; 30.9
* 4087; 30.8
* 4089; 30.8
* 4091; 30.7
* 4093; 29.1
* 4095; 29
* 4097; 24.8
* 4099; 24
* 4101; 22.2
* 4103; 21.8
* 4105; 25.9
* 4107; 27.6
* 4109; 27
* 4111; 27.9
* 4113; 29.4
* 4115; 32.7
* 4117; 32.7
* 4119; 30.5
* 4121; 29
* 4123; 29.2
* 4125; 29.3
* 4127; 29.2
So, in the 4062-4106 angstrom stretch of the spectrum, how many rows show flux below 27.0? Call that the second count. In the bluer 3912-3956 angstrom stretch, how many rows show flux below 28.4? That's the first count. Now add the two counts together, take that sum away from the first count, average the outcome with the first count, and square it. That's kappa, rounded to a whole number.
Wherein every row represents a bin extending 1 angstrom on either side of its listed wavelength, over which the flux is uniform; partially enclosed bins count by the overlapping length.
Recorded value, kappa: 64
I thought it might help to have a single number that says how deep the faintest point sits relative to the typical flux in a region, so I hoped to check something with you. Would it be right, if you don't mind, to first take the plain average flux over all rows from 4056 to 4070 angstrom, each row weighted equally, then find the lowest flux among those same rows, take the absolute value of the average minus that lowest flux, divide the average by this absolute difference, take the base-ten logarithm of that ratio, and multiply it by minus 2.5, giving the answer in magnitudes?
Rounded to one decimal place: -3.4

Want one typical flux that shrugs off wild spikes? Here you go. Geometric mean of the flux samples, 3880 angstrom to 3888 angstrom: 17.6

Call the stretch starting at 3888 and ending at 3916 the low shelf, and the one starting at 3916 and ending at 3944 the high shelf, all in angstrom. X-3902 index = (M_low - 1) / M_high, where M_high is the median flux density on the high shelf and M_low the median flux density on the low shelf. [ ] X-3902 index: 1.05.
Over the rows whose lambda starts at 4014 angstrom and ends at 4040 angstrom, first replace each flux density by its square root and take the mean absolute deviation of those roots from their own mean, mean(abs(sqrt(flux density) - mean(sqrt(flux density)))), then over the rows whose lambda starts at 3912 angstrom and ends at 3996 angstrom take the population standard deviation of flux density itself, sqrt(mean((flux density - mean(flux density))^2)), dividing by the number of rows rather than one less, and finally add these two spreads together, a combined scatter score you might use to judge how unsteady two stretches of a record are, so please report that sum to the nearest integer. 6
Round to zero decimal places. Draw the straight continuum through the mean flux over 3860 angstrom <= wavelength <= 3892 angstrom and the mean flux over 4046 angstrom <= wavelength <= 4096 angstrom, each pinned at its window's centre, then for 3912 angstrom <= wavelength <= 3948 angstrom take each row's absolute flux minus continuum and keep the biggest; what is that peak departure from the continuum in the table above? 13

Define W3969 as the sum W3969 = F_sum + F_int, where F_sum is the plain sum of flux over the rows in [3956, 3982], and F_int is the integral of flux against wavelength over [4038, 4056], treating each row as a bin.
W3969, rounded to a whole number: 788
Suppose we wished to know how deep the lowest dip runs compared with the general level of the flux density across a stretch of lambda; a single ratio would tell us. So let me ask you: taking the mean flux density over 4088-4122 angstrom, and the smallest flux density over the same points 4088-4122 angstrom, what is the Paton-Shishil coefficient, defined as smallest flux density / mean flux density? 0.78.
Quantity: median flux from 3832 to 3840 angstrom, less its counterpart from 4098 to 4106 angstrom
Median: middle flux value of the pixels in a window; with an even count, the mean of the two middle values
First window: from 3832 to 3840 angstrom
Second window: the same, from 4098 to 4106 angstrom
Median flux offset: -10.7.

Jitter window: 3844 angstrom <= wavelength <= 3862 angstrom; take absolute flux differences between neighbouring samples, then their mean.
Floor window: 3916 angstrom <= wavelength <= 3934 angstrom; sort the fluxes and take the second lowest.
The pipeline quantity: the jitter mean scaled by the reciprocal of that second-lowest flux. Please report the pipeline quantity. 0.13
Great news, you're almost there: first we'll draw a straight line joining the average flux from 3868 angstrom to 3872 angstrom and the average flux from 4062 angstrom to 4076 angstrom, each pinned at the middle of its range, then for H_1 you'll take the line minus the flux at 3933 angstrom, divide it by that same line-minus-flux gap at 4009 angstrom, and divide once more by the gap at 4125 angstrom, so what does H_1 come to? -1.2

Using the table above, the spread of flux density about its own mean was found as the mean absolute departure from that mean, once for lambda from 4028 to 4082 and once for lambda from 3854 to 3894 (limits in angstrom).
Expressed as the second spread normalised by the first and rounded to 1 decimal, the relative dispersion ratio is 1.2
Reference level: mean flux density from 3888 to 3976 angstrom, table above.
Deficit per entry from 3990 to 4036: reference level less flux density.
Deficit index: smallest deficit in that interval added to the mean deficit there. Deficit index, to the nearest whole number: -23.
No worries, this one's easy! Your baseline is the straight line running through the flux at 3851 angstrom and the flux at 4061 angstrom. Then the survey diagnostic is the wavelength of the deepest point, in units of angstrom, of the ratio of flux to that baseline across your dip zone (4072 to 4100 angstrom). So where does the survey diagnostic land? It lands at 4099 angstrom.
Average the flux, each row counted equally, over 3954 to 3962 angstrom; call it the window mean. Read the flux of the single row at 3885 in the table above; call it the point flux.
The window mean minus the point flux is 6.1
